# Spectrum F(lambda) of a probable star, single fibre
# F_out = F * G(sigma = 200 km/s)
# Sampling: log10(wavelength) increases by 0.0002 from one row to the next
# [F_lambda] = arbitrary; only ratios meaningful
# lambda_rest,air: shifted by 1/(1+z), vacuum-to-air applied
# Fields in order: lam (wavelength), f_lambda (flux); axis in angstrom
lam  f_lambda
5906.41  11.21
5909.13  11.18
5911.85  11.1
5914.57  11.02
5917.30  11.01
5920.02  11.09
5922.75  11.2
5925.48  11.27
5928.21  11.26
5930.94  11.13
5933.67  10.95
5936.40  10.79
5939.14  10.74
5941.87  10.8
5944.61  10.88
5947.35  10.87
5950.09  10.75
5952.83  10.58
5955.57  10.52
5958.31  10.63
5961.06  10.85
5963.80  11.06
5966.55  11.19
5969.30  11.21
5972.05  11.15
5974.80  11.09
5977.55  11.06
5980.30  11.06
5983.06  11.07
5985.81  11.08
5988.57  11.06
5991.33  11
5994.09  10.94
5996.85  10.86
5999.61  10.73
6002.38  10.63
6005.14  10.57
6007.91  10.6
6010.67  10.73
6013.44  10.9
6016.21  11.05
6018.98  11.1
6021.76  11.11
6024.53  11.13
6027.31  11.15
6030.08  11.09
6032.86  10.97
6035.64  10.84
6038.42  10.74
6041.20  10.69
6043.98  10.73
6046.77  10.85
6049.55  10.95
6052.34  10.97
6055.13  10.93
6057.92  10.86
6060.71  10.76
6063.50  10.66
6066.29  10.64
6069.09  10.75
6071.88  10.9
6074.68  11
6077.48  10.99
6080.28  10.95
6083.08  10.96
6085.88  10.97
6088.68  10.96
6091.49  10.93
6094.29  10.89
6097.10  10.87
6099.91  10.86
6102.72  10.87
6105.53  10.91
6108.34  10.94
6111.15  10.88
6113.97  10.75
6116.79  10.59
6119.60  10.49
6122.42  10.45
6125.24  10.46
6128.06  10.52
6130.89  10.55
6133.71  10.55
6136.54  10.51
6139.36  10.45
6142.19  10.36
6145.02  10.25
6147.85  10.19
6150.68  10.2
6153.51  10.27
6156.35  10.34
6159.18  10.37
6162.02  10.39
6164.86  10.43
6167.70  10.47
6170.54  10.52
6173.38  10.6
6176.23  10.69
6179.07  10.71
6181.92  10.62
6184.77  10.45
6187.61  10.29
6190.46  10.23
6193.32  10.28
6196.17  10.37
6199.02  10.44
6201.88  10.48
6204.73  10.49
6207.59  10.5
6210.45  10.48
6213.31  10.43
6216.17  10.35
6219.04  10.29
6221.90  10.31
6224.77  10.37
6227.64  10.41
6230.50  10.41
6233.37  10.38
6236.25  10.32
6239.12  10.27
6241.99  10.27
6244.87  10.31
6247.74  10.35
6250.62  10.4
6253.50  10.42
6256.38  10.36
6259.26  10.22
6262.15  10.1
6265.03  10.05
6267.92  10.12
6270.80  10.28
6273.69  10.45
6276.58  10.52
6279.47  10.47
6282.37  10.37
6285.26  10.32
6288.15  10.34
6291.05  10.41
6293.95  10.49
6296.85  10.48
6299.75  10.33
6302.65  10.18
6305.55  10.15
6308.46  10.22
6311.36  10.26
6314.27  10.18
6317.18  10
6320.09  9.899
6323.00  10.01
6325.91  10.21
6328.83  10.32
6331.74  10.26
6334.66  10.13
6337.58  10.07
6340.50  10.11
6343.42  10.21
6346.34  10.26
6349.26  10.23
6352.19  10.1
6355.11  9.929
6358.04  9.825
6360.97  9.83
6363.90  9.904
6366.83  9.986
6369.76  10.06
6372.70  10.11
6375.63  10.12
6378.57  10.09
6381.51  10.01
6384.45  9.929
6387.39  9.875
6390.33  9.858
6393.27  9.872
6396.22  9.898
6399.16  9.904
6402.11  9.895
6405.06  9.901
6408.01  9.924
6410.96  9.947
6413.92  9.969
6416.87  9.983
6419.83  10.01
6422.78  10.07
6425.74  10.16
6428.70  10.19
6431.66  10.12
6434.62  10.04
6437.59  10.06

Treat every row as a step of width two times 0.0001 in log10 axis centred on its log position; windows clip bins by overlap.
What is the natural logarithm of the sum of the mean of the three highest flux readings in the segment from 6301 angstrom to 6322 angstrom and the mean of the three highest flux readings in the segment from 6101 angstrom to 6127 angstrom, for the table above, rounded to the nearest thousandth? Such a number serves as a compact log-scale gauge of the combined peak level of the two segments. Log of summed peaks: 3.051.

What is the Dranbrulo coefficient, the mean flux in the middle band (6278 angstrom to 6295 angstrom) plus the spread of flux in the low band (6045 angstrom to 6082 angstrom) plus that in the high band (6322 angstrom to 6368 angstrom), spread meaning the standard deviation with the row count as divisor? 10.67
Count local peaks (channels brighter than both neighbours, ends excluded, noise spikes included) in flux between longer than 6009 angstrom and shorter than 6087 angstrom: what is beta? 3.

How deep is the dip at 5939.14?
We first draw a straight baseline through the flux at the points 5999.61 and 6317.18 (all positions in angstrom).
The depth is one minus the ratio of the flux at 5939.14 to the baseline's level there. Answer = 0.012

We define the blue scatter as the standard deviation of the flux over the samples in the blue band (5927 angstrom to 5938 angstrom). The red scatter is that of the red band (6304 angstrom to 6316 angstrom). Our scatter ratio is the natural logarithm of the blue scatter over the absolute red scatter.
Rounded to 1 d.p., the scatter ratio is 1.5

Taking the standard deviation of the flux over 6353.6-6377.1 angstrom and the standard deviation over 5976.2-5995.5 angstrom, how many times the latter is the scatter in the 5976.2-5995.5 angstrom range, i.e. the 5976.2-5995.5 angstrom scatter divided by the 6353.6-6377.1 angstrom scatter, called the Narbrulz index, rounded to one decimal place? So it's 0.4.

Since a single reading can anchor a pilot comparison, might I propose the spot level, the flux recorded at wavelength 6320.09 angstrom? 9.899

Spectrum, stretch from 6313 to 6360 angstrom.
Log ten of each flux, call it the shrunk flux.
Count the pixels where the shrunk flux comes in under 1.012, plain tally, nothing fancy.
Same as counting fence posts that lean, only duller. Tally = 15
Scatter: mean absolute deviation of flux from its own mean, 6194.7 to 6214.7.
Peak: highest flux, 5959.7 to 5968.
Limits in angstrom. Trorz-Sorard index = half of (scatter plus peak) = 5.61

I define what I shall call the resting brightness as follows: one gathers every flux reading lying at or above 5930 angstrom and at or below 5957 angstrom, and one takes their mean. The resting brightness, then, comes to 10.8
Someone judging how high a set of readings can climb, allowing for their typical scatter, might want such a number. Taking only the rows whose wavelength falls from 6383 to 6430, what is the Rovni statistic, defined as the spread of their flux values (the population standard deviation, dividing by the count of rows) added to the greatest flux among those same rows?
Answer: 10.3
